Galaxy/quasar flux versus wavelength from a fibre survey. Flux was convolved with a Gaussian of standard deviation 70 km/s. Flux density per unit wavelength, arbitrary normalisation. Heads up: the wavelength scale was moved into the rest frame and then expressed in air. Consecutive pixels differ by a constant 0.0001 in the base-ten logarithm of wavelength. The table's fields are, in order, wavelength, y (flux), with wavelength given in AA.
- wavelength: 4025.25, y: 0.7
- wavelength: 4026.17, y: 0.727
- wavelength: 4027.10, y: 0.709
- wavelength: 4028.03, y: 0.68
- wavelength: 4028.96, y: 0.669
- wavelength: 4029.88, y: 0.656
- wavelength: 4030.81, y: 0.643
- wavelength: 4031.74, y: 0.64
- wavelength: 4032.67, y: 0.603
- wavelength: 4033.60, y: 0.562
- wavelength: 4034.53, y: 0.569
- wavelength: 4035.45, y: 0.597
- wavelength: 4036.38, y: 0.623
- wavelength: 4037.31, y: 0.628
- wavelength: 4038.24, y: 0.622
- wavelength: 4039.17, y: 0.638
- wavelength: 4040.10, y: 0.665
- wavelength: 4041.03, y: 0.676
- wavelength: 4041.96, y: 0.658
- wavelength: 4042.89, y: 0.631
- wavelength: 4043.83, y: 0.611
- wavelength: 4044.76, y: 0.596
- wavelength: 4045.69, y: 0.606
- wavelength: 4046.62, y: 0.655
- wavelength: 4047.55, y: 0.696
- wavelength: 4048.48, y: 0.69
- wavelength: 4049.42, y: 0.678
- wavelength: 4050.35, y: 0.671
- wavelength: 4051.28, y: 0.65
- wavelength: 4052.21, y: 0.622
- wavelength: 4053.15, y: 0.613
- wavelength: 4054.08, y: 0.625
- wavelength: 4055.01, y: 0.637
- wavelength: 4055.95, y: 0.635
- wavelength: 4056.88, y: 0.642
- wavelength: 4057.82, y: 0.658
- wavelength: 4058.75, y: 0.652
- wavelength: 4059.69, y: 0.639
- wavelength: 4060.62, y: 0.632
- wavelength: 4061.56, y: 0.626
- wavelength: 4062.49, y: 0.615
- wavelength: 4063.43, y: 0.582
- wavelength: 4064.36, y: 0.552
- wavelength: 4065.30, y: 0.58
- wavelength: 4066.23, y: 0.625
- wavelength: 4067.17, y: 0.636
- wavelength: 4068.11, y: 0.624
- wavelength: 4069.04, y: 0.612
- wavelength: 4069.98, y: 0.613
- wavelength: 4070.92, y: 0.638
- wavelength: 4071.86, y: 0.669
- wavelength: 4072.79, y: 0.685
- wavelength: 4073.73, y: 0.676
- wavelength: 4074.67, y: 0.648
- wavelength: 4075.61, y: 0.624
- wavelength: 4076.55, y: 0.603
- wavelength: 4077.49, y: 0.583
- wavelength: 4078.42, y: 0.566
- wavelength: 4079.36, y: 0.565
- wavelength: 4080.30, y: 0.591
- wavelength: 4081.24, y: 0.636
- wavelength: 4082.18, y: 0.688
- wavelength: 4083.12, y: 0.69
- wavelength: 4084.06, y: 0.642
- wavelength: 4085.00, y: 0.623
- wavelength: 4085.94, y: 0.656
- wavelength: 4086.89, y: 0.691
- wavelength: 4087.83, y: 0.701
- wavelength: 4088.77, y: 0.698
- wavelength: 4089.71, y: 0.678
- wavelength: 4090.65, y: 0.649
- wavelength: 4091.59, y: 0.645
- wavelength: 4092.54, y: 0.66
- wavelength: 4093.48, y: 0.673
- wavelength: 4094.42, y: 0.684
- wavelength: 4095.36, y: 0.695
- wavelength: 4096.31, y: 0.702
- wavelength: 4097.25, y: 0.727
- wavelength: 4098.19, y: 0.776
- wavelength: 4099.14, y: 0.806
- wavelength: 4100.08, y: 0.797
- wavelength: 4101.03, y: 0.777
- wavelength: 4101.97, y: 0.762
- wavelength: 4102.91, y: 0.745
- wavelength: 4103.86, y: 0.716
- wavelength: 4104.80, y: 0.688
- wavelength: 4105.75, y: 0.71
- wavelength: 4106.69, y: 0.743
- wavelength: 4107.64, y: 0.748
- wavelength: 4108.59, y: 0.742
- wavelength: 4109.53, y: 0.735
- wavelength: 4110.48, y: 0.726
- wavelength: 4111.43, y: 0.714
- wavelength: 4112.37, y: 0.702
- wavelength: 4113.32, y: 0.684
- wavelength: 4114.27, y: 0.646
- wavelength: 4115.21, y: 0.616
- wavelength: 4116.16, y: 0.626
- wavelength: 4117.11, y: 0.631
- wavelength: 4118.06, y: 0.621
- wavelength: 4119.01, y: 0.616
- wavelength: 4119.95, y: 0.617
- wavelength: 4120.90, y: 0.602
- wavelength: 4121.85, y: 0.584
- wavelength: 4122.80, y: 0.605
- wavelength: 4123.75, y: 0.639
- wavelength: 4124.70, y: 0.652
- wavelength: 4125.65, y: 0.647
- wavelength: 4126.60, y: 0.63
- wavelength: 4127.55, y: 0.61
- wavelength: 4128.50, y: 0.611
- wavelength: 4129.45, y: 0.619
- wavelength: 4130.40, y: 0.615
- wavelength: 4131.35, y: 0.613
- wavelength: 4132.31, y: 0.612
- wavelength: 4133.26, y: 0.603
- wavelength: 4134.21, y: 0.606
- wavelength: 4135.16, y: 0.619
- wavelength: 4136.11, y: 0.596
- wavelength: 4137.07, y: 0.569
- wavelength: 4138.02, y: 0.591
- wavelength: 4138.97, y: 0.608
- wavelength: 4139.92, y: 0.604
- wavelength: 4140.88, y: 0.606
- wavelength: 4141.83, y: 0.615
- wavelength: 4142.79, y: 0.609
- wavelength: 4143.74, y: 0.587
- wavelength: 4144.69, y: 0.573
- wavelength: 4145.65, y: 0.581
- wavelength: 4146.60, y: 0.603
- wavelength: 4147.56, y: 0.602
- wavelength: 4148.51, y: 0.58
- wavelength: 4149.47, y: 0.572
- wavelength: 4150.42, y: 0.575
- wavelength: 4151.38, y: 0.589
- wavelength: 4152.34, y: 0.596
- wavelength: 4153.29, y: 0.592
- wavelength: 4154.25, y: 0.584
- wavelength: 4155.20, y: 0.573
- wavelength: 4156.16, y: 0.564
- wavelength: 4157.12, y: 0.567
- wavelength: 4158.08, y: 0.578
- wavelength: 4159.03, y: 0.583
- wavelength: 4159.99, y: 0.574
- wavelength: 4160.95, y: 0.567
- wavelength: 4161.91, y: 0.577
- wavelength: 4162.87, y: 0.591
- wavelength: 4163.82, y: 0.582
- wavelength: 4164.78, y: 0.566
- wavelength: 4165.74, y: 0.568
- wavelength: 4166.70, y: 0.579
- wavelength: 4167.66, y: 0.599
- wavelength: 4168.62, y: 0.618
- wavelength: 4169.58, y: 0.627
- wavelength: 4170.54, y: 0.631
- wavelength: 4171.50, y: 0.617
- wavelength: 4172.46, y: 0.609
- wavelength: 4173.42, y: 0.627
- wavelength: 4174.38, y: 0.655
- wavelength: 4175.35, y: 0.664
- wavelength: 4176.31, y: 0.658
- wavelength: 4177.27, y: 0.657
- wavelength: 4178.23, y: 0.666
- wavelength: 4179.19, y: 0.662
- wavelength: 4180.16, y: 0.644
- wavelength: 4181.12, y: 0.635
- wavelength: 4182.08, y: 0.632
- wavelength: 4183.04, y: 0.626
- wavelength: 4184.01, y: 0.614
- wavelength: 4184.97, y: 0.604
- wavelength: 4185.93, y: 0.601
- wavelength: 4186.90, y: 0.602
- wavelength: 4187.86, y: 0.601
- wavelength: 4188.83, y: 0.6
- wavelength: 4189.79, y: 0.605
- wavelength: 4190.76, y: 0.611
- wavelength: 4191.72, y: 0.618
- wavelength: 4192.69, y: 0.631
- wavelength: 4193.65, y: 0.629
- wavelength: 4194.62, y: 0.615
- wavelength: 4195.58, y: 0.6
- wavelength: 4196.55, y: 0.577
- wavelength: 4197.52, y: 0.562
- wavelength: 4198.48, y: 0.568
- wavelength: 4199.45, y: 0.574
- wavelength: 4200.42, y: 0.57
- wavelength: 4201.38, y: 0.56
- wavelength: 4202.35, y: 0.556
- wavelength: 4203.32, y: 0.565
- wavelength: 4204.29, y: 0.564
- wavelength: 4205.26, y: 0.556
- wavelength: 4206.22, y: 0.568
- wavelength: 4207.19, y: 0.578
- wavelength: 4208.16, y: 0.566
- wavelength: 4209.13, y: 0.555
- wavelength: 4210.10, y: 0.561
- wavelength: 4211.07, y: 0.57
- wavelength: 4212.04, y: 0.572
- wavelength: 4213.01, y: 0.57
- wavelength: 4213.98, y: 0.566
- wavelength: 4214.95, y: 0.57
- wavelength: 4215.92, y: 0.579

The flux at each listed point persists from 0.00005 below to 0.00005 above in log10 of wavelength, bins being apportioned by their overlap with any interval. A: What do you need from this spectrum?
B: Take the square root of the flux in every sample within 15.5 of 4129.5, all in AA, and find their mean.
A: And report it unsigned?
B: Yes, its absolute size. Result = 0.782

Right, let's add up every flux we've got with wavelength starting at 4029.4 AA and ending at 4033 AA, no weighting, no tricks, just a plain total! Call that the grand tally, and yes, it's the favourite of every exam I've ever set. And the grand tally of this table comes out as 2.54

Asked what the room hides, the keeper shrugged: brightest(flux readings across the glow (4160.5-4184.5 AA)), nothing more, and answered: 0.666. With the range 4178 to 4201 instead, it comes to 0.666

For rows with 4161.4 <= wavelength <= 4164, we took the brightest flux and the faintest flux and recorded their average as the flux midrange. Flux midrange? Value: 0.584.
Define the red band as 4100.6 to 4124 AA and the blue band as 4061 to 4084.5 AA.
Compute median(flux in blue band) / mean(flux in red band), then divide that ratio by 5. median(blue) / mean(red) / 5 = 0.184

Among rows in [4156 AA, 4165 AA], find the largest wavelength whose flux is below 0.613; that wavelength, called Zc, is 4164.78 AA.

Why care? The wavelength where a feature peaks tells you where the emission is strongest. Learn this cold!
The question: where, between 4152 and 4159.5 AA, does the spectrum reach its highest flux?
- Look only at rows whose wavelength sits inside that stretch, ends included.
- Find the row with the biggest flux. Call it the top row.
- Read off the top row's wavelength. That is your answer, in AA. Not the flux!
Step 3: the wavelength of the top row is 4152.34 AA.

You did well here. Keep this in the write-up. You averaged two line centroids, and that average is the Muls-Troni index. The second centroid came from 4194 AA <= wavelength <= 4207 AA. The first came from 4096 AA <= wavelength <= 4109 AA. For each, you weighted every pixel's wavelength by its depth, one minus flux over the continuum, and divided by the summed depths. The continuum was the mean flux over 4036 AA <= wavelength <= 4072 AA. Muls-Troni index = 4151.6 AA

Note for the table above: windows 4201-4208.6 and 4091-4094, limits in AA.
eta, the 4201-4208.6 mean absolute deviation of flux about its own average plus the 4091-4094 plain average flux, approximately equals 0.66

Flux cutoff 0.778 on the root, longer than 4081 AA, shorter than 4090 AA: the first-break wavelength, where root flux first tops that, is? 4081.24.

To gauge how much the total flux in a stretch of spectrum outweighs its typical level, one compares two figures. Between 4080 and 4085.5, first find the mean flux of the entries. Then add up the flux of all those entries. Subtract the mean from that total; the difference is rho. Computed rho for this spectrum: 3.22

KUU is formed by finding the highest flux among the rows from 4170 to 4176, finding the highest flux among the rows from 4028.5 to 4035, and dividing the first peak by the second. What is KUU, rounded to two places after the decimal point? 0.99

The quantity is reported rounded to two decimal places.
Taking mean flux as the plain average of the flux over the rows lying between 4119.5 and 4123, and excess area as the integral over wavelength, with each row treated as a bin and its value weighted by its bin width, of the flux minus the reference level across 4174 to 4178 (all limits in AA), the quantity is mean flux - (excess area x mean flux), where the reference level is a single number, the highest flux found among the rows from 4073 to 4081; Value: 0.64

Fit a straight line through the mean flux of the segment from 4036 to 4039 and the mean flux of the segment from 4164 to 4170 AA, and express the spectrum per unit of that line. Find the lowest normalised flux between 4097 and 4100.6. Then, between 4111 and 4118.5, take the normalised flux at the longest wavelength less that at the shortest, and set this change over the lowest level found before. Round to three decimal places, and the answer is -0.126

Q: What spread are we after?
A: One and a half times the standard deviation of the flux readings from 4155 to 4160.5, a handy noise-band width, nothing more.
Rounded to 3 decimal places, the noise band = 0.010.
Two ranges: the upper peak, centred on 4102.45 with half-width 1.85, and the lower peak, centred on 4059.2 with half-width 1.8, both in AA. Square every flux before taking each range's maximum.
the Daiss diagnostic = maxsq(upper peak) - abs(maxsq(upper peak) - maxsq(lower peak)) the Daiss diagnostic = 0.433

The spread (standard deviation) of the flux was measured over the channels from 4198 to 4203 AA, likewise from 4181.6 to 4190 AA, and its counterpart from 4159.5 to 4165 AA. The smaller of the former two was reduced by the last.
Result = -0.002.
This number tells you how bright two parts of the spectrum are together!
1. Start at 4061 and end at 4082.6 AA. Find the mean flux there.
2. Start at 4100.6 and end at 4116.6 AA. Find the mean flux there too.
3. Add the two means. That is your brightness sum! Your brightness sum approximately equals 1.33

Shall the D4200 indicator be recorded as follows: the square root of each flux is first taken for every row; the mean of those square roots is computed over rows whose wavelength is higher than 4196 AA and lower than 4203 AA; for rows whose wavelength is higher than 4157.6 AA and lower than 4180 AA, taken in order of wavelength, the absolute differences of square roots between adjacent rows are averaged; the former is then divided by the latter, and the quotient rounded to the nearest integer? 111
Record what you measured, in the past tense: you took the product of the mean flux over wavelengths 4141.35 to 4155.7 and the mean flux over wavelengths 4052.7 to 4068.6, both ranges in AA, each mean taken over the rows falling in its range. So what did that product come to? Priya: 0.37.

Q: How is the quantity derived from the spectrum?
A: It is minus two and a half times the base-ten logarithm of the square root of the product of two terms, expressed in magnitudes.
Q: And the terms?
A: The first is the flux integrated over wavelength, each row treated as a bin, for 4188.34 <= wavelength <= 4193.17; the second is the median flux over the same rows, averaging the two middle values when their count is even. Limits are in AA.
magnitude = -0.321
